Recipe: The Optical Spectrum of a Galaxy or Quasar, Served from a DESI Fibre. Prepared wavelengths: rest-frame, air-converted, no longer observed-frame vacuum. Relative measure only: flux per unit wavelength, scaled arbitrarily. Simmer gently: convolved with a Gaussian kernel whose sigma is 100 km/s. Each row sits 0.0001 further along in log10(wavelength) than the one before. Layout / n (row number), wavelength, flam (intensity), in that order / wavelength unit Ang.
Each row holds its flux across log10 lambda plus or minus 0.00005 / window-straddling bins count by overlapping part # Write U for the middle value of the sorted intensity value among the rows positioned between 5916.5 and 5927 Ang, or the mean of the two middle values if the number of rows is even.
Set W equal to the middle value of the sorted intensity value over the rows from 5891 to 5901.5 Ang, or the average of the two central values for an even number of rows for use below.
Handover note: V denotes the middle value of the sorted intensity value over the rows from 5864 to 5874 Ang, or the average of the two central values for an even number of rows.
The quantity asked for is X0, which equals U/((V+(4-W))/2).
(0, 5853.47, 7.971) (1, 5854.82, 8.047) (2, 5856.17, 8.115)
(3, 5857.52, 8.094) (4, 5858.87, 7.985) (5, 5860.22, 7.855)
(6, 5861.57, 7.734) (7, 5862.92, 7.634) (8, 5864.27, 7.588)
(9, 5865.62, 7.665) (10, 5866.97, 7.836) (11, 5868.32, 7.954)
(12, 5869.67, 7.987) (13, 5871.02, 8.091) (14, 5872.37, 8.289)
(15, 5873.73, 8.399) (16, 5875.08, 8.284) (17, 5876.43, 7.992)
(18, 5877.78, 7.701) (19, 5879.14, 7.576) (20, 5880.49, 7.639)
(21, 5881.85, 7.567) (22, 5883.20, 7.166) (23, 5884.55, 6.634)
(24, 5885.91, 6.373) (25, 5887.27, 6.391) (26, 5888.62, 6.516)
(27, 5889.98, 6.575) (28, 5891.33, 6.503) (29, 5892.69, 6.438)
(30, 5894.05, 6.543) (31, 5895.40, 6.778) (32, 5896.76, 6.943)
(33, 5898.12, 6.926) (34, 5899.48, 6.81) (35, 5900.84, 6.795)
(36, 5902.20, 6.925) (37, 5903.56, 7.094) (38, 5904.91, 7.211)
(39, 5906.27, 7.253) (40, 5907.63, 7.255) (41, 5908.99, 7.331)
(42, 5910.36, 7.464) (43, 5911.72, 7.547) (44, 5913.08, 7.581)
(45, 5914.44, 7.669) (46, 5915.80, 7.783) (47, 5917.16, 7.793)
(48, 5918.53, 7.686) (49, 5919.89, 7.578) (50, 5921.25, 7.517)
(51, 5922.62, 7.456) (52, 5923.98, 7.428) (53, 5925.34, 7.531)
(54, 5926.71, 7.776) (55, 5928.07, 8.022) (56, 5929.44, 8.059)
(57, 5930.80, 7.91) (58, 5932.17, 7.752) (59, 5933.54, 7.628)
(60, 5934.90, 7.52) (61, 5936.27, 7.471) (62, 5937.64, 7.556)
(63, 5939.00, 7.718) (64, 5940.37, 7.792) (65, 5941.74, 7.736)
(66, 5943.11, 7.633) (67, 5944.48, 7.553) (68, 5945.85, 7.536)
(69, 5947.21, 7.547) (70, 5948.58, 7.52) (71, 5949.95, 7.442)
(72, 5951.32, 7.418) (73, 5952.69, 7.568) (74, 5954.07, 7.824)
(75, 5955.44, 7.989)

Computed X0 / 2.9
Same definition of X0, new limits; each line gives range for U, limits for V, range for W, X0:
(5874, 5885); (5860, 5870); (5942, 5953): 3.6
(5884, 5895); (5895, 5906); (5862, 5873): 4.3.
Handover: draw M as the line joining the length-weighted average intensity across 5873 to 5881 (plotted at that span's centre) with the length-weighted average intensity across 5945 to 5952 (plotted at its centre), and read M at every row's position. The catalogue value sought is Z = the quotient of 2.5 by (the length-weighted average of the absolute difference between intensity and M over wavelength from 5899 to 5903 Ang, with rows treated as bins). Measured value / 3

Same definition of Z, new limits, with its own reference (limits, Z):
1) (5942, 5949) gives 51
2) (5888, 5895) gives 2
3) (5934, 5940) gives 27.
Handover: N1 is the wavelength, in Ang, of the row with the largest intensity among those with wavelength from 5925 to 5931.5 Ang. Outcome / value 5929.44 Ang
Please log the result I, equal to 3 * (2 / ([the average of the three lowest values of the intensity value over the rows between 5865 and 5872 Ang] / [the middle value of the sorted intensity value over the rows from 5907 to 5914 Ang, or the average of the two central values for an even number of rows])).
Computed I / 5.73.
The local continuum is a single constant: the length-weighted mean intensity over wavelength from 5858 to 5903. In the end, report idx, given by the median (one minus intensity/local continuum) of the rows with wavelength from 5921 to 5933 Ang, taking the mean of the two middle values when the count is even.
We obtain -0.057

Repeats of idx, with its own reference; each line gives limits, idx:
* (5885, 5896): 0.113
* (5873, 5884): -0.045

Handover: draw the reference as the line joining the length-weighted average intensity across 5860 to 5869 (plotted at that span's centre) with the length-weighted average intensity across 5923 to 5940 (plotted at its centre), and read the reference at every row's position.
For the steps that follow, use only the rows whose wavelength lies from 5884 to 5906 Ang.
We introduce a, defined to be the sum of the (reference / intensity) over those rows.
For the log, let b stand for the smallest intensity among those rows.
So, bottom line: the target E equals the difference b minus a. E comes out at -12.1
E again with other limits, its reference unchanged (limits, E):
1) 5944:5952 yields 1.3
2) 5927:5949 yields -8.6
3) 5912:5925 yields -1.7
